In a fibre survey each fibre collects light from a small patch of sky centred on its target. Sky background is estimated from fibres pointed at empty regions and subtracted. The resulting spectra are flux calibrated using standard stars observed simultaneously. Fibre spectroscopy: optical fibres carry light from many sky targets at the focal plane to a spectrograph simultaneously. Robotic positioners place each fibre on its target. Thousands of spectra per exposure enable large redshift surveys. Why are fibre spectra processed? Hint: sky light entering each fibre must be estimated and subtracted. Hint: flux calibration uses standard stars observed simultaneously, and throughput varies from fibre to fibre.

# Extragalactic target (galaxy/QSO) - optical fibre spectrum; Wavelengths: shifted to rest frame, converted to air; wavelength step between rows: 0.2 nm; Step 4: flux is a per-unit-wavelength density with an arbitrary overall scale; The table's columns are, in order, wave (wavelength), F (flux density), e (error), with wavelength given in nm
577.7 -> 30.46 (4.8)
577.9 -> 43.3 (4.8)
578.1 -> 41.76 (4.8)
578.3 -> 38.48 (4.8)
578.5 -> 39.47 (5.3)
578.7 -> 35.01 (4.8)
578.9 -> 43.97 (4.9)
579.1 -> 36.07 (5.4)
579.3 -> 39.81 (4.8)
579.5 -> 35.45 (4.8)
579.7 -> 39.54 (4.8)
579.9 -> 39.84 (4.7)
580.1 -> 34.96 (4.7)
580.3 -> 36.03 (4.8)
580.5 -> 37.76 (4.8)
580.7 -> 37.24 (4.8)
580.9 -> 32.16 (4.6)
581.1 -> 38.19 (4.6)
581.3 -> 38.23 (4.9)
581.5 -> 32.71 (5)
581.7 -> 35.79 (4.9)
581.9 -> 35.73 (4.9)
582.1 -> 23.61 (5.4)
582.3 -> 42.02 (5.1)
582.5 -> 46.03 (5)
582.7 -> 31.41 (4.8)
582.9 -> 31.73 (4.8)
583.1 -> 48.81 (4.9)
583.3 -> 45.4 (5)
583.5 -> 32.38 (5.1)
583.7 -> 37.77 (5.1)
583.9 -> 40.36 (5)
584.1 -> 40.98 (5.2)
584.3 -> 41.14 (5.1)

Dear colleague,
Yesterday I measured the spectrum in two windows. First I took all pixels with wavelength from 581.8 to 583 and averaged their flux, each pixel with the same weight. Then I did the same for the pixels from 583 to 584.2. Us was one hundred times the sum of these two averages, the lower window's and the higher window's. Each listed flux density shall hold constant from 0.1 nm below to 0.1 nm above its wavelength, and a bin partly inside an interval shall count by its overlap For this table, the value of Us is 7604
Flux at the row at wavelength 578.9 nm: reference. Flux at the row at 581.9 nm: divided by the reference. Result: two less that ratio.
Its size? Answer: 1.19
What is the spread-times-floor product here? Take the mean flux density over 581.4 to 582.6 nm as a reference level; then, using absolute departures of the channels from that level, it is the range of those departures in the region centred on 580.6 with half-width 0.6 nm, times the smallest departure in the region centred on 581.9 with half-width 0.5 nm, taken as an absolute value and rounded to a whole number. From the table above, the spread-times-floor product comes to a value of 1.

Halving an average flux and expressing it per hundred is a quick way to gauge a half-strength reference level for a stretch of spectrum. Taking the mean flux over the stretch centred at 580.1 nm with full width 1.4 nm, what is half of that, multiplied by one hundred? 1863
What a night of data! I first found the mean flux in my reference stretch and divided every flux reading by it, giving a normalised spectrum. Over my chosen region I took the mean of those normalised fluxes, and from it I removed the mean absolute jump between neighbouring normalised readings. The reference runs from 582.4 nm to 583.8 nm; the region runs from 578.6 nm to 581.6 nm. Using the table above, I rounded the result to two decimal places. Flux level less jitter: 0.85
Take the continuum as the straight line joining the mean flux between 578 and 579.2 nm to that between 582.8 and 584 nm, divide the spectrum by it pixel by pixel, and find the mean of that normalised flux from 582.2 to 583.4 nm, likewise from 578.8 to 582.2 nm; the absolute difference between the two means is 0.11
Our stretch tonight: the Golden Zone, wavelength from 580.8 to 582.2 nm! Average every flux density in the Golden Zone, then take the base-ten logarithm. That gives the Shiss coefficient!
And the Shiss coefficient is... 1.53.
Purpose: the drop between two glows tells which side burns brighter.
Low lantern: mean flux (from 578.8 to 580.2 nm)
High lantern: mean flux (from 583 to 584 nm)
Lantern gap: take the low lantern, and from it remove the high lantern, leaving -2.4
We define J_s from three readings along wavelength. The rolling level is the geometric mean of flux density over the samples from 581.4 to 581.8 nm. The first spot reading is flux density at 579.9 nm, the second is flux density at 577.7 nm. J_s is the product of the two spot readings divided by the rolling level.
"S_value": 35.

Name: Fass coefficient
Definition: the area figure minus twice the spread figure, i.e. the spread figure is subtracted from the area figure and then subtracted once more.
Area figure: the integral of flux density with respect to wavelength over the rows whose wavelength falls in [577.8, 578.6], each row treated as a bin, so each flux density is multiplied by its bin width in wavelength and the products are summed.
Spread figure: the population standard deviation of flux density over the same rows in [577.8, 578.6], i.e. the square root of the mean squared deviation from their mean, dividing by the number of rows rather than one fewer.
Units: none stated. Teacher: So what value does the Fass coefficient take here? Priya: 28.8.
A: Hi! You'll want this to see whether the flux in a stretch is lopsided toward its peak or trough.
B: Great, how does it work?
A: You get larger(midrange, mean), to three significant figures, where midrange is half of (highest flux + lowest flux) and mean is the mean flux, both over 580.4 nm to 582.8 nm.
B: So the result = 35.9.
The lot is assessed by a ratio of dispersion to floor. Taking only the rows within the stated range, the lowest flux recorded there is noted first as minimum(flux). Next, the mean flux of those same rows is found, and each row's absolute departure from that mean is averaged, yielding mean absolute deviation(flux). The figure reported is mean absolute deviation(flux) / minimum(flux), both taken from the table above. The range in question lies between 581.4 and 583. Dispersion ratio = 0.212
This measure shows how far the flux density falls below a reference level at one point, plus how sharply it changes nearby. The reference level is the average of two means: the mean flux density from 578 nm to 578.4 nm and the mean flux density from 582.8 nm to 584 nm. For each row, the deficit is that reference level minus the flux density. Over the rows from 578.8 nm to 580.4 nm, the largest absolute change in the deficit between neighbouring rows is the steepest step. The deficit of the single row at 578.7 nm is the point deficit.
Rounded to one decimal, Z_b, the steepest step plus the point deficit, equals 12.7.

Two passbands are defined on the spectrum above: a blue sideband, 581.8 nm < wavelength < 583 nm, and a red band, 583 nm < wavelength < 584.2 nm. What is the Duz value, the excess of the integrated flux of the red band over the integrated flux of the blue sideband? 7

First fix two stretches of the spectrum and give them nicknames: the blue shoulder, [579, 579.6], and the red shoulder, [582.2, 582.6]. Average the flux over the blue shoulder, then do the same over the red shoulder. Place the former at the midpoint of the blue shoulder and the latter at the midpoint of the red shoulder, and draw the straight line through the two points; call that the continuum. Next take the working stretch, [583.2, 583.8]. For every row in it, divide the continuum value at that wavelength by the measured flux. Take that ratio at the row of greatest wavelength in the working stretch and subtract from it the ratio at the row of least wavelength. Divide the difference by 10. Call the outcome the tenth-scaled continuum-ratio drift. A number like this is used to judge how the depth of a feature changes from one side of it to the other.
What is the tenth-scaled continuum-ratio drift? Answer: 0.023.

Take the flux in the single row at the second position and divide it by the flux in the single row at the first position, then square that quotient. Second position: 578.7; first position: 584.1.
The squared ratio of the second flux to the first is 0.73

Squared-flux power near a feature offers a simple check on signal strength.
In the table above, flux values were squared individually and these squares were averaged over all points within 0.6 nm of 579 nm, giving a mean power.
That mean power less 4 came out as 1473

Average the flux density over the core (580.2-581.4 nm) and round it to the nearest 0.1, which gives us 36.6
